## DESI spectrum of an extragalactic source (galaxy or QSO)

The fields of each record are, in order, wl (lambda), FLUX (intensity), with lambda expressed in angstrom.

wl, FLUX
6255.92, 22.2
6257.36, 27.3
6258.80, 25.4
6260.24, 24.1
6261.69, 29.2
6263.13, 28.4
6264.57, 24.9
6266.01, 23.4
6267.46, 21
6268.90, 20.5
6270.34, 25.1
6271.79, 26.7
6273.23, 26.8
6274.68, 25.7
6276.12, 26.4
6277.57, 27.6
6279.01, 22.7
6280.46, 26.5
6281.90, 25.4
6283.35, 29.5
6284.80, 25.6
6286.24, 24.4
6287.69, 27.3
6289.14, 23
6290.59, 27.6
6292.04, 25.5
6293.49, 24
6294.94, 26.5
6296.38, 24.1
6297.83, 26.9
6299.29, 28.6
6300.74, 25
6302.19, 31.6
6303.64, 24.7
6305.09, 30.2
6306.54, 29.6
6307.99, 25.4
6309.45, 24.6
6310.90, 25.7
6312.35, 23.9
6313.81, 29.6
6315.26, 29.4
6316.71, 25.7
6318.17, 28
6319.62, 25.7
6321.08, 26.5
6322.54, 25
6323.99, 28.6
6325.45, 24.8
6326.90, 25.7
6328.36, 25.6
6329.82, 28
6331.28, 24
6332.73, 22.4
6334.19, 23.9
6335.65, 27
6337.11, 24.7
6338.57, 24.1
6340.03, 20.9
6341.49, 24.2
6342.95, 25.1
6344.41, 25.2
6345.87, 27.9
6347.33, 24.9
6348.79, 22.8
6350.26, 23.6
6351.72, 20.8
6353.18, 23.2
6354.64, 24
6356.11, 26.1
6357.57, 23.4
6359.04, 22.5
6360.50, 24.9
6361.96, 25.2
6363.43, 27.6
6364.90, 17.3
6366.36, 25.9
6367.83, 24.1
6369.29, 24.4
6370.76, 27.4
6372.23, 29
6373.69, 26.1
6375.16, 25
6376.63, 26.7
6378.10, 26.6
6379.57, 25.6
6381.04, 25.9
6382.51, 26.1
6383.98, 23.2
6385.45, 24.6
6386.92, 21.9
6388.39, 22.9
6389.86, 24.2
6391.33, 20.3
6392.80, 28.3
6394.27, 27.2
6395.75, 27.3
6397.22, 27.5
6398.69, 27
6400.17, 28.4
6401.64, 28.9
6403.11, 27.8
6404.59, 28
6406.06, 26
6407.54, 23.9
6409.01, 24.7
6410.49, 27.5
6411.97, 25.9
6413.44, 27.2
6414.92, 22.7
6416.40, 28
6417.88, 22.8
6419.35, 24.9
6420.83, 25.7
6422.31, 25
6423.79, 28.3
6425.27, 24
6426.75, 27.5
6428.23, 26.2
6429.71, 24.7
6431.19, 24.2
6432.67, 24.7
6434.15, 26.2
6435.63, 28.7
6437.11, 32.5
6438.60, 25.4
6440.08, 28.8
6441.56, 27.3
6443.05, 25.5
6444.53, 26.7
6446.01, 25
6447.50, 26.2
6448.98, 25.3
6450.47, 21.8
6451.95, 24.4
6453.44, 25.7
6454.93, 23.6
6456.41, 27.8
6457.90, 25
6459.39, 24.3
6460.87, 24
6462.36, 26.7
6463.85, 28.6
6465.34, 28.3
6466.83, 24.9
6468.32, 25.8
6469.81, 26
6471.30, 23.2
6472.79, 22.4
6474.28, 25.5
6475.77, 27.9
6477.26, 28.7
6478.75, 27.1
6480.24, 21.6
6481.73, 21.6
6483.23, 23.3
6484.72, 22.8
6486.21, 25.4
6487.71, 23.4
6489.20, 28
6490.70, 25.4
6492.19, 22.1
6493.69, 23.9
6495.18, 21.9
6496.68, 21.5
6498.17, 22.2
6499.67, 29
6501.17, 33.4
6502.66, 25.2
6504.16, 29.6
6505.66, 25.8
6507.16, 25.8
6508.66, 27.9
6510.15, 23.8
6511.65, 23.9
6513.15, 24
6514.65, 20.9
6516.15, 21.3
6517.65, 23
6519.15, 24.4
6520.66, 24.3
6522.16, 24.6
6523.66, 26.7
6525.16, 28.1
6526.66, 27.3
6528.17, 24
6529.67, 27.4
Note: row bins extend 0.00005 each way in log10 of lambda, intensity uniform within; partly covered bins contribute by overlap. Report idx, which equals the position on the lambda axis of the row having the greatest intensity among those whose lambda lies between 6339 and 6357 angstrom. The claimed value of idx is 6345.87 angstrom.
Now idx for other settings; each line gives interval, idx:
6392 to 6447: 6437.11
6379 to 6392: 6382.51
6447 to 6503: 6501.17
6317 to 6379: 6372.23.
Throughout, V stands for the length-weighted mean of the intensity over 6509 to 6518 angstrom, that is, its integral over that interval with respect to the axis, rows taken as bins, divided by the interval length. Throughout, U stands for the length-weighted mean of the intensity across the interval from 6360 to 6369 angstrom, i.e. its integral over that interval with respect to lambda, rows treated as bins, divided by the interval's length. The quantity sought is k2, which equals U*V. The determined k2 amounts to 557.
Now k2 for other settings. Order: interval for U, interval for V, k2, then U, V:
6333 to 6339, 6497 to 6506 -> 677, 24.8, 27.3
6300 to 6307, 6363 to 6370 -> 668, 28.2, 23.7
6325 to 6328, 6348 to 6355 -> 579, 25.4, 22.8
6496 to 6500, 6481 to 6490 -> 573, 23.8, 24.1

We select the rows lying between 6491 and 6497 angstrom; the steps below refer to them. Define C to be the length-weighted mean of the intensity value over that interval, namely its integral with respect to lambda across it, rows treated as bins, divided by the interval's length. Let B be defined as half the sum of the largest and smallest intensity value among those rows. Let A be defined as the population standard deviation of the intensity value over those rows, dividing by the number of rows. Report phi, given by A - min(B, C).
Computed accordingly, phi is -21.7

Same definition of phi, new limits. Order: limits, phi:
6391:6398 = -21.4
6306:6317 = -24.5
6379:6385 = -23.5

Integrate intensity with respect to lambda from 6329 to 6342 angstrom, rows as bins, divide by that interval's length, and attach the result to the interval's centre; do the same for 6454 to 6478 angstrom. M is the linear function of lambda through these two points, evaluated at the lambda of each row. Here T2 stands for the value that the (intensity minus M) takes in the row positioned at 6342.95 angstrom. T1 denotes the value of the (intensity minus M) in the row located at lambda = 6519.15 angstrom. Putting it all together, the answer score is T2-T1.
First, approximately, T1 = -2.0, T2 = 1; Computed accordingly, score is 2.6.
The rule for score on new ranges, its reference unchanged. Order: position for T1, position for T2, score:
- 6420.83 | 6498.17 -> -4.3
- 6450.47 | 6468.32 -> 3.8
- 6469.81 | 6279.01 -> -1.2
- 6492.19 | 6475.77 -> 6.0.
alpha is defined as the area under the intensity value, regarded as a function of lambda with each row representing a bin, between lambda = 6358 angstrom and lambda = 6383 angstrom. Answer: 632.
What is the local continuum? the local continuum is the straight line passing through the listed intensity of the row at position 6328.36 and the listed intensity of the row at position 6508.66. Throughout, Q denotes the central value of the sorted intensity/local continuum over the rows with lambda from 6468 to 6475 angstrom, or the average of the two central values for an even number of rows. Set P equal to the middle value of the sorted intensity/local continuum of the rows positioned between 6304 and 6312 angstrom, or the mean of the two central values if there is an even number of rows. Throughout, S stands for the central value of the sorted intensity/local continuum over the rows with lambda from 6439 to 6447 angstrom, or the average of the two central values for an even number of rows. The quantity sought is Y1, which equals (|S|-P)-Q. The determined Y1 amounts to -0.955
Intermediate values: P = 1.01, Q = 0.93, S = 0.99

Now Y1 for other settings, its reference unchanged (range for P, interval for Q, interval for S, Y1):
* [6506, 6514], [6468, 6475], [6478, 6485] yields -0.961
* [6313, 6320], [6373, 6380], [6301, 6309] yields -0.927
